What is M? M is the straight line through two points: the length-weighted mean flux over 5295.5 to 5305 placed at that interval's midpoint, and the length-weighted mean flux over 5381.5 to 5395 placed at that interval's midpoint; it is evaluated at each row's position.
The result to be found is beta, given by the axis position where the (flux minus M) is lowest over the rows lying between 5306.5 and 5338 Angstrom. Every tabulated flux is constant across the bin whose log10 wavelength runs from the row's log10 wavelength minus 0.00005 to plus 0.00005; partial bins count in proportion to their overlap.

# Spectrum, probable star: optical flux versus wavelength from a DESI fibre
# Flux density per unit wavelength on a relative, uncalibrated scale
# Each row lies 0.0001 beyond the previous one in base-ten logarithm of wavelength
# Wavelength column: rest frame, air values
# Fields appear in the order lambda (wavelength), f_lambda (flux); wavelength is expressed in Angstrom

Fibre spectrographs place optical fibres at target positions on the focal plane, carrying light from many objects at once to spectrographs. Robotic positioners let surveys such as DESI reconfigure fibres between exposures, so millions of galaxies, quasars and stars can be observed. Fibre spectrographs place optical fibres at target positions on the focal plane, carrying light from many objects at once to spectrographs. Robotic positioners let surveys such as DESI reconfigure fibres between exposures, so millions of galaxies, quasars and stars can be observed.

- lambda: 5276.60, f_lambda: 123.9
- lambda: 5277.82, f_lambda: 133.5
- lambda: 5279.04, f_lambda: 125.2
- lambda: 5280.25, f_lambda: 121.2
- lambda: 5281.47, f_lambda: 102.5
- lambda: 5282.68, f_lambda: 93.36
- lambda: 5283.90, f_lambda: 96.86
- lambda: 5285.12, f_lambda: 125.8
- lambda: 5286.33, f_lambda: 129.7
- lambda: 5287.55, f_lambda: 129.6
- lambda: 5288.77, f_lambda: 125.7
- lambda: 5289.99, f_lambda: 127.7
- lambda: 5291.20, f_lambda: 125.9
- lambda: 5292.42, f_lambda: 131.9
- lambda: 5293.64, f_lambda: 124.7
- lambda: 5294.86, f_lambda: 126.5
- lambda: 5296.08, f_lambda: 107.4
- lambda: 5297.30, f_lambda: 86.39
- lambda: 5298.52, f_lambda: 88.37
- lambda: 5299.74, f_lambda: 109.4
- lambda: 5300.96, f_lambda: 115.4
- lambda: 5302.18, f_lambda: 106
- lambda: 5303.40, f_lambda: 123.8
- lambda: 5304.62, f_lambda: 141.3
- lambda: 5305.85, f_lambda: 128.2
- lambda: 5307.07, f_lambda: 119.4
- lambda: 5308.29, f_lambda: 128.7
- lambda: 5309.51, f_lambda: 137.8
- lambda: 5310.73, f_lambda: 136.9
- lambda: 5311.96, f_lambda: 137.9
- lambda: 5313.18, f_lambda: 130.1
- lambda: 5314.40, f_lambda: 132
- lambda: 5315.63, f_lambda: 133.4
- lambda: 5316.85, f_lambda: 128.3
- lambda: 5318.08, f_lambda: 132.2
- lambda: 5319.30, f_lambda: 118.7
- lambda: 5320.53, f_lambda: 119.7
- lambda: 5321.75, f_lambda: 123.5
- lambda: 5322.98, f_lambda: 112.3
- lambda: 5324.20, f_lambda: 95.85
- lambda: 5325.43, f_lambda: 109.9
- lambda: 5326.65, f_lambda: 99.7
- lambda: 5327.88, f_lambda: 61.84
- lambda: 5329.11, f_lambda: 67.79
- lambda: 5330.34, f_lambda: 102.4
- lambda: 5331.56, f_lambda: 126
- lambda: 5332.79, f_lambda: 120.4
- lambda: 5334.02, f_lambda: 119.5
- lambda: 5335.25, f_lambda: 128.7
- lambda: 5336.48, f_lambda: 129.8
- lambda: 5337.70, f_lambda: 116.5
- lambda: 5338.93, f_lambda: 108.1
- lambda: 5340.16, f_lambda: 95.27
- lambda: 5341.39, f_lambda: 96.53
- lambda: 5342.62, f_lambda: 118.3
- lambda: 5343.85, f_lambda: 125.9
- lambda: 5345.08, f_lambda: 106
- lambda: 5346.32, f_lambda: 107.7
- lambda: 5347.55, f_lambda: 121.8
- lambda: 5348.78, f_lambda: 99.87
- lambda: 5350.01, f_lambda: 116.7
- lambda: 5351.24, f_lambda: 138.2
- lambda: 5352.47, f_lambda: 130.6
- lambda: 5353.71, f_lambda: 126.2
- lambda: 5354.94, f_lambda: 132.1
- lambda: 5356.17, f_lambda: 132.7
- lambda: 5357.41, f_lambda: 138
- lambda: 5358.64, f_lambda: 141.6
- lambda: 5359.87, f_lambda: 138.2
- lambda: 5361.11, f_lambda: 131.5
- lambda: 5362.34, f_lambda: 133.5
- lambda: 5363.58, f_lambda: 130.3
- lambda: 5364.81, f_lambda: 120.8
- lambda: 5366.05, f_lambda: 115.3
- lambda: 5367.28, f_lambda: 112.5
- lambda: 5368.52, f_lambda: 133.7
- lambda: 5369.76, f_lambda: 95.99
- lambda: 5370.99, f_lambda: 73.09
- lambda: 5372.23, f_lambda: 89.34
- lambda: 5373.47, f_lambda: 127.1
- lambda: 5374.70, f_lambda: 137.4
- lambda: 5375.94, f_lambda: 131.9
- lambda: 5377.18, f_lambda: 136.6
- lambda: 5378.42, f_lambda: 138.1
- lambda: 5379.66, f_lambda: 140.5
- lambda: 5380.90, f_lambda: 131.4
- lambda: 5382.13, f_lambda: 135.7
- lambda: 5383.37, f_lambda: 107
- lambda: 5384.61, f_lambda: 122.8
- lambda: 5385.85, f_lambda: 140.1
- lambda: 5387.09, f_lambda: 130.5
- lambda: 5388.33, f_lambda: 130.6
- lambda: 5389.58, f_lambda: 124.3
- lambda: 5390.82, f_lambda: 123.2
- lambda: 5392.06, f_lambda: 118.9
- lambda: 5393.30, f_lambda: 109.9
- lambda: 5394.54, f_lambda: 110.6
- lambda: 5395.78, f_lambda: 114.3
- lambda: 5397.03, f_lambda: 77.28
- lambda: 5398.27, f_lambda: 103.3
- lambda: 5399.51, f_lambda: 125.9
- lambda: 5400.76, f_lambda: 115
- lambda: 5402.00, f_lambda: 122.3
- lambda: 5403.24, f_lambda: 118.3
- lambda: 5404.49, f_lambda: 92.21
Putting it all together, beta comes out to 5327.88 Angstrom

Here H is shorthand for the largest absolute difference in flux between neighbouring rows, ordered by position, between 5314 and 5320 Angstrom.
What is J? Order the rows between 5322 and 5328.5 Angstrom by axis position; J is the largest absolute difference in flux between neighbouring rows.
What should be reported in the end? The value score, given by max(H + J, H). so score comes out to 51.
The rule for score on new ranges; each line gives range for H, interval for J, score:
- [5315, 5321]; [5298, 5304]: 35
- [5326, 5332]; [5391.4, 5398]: 75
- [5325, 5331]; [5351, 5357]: 45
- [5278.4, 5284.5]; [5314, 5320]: 32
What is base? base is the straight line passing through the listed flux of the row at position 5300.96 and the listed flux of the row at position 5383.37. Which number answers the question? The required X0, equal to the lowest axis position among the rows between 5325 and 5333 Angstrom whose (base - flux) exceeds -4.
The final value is 5325.43 Angstrom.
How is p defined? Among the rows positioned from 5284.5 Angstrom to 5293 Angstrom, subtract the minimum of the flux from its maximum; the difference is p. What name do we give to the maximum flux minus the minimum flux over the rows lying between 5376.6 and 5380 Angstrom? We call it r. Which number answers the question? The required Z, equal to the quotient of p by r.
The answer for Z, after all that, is 1.6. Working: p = 6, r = 3.9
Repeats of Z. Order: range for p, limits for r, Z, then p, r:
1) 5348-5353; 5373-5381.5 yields 2.9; 38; 13.4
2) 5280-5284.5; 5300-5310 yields 0.8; 28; 35.3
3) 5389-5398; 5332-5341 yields 1.4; 47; 34.5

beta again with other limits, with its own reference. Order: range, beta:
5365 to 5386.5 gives 5370.99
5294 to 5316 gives 5297.30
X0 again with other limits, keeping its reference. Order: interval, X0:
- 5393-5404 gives 5393.30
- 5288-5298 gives 5296.08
